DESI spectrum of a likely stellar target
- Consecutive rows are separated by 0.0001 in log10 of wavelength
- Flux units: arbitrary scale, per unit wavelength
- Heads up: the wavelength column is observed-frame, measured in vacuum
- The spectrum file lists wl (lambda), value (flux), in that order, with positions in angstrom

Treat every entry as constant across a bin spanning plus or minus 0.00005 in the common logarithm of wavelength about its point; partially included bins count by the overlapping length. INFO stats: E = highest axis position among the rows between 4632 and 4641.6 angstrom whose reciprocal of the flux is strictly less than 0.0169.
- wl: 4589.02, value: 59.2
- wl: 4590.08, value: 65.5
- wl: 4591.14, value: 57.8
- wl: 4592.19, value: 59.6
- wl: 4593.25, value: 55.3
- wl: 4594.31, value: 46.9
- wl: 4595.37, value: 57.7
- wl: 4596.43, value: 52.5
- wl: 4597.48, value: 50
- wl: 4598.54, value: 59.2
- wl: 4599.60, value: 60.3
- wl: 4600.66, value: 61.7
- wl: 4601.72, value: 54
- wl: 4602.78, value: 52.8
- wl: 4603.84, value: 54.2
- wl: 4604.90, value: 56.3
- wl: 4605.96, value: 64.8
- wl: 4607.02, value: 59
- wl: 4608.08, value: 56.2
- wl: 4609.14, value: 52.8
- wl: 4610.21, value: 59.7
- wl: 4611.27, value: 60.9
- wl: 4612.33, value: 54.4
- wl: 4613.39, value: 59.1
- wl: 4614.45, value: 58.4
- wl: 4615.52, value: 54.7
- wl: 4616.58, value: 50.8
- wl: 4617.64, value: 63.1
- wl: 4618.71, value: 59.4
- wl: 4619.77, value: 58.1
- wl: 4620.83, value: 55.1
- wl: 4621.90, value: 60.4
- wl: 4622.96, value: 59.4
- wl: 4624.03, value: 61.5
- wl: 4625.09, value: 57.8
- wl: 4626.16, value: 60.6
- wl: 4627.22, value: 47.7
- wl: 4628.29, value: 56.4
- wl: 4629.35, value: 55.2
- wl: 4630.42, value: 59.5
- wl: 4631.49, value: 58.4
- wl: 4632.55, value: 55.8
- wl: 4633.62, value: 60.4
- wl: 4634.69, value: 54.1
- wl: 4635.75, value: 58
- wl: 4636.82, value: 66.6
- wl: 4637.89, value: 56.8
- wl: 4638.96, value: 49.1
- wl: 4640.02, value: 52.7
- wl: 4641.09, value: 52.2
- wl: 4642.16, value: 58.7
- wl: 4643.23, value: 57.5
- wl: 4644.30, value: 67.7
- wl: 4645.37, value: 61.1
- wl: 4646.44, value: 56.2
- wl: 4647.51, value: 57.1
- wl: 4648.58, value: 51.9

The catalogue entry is 4636.82 angstrom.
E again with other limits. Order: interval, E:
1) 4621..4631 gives 4630.42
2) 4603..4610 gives 4605.96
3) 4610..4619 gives 4618.71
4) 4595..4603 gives 4600.66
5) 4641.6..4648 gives 4645.37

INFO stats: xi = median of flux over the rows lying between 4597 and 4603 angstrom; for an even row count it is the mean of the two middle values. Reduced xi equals 56.6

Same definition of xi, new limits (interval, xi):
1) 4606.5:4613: 57.6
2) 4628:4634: 57.4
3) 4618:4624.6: 59.4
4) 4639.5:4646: 58.1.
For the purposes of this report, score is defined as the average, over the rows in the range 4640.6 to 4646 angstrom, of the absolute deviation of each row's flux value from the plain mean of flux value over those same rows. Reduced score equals 3.97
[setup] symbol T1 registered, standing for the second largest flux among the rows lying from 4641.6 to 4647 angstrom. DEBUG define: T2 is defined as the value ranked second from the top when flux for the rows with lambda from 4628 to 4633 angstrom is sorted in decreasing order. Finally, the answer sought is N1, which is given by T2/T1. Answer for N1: 0.956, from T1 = 61.1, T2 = 58.4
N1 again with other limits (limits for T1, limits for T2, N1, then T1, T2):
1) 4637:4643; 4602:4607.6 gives 1.039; 56.8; 59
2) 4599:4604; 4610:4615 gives 0.990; 60.3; 59.7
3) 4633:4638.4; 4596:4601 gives 0.998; 60.4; 60.3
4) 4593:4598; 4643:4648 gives 1.105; 55.3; 61.1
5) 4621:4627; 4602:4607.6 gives 0.974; 60.6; 59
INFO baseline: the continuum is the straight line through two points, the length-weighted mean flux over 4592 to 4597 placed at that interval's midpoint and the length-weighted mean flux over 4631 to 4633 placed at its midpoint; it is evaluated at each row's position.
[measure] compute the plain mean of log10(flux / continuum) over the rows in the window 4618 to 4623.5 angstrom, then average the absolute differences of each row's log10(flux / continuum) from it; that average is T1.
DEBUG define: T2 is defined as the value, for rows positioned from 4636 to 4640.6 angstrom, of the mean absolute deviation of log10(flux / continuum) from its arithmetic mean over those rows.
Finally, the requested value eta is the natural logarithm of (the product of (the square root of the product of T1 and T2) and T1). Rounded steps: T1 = 0.0110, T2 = 0.042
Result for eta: -8.3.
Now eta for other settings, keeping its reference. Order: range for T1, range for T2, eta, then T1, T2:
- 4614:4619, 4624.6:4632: -7.3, 0.0276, 0.023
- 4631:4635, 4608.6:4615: -8.1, 0.0173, 0.020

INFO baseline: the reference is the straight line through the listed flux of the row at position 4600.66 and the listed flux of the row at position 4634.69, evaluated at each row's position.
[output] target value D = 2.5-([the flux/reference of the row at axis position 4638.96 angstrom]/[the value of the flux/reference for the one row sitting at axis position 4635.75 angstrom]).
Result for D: 1.64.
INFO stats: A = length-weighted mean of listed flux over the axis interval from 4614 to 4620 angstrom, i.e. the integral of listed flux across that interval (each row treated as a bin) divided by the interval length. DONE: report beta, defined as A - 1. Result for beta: 56.3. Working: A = 57.3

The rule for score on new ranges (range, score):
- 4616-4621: 3.48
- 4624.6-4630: 3.27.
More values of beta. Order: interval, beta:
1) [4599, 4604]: 55.8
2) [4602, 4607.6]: 56.3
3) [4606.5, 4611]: 56.1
